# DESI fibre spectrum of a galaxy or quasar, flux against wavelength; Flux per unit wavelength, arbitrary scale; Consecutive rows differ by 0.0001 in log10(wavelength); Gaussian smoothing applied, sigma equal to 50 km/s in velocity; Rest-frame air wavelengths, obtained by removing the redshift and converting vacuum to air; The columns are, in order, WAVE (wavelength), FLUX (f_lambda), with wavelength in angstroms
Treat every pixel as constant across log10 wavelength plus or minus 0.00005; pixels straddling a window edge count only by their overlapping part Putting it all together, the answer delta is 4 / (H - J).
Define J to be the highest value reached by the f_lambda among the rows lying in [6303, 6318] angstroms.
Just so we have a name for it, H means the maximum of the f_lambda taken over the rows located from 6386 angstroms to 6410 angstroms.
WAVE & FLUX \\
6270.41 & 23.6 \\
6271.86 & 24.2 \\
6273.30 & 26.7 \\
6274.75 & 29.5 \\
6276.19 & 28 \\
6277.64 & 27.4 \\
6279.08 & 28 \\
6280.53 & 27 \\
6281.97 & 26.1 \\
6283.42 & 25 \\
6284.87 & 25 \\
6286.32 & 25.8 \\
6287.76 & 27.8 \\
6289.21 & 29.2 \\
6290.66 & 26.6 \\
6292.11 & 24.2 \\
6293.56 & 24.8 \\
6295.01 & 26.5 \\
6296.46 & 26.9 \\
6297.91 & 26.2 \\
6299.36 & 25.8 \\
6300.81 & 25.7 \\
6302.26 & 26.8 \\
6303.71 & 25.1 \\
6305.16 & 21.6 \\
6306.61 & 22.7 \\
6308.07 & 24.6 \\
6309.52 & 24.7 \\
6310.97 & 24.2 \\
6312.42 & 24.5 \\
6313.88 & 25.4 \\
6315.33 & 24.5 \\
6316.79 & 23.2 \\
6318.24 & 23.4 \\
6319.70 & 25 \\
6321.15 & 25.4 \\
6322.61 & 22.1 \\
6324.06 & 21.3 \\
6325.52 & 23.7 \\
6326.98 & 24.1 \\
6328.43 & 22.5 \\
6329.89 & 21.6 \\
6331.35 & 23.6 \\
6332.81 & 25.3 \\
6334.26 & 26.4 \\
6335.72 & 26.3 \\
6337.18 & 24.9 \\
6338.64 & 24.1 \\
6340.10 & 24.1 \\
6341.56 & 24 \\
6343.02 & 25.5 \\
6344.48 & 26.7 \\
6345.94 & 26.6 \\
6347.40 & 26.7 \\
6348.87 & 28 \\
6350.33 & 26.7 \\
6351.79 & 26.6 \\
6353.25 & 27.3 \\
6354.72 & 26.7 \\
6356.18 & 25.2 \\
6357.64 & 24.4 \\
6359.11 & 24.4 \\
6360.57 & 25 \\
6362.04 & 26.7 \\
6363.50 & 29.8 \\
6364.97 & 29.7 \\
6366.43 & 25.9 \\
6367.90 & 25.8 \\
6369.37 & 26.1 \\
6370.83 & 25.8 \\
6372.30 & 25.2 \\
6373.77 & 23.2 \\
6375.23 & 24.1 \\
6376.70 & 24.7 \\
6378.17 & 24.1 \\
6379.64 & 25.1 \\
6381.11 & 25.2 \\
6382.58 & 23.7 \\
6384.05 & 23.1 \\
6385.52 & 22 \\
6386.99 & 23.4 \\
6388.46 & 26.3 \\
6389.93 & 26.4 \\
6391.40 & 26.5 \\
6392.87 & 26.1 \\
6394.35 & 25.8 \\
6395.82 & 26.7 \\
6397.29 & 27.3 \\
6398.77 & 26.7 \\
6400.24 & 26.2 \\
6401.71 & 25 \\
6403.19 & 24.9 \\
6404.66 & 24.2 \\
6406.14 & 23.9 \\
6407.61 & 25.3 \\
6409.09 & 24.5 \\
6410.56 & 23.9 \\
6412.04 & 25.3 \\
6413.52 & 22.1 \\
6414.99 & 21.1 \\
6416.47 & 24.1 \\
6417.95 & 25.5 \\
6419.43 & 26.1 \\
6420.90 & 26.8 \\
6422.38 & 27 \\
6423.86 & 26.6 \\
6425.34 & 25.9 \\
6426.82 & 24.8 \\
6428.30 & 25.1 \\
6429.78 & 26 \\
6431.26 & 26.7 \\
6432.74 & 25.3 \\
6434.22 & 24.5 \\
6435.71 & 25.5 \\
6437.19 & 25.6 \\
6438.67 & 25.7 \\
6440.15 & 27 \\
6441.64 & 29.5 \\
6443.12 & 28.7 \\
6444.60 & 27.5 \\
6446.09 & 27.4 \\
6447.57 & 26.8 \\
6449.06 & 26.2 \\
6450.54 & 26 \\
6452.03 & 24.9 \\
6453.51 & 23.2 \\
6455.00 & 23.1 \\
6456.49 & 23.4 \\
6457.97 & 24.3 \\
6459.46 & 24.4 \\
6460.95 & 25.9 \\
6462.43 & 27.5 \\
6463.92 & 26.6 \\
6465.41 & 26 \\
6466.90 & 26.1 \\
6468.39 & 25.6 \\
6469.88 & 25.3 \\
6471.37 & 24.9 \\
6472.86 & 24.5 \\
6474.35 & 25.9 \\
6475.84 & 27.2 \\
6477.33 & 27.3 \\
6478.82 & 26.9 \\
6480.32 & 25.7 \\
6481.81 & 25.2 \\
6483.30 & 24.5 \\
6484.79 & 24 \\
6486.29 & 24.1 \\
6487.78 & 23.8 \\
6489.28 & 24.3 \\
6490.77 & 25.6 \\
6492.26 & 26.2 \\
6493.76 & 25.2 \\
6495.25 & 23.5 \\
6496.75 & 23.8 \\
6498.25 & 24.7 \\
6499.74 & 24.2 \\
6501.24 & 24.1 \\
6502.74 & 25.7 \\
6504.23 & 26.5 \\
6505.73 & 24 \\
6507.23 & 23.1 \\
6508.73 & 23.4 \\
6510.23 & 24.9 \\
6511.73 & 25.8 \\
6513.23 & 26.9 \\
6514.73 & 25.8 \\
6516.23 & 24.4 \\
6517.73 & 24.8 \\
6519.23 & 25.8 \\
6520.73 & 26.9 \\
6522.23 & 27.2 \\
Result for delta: 2.11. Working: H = 27.3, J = 25.4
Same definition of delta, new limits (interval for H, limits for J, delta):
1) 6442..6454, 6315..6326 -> 1.21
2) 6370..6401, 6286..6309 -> -2.11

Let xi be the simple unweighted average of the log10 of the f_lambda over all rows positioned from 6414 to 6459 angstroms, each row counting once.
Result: 1.41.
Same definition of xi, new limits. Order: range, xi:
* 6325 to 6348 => 1.39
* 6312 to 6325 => 1.38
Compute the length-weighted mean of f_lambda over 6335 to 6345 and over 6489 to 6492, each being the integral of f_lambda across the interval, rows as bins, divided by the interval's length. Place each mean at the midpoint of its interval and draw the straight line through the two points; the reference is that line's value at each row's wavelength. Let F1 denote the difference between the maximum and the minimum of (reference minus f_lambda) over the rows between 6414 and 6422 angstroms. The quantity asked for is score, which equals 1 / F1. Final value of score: 0.18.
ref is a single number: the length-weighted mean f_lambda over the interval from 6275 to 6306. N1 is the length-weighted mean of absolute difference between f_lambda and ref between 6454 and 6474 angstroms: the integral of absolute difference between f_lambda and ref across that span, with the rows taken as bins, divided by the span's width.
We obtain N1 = 1.27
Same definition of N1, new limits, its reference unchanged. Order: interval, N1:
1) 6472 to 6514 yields 1.44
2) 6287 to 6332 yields 1.99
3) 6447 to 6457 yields 1.57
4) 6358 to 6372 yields 1.32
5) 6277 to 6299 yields 1.06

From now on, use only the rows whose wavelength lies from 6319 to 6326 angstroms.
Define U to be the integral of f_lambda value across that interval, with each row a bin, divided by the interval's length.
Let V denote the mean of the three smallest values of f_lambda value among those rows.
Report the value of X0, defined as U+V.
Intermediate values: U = 23.5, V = 22.4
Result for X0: 46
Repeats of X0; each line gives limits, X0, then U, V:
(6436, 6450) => 53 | 27.1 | 25.8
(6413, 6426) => 48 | 25.1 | 22.4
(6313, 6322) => 48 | 24.4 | 23.7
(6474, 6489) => 49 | 25.4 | 24.0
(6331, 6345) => 49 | 25.1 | 23.9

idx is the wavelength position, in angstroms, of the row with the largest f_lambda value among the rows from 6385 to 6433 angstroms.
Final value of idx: 6397.29 angstroms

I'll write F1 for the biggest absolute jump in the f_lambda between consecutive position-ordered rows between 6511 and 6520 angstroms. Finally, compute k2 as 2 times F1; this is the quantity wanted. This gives 3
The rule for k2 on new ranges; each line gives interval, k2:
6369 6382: 4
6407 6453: 6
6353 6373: 8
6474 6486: 3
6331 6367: 8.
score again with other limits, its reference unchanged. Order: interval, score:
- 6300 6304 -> 0.59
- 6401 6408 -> 0.72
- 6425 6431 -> 0.84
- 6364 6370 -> 0.26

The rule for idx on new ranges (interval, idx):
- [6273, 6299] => 6274.75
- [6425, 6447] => 6441.64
